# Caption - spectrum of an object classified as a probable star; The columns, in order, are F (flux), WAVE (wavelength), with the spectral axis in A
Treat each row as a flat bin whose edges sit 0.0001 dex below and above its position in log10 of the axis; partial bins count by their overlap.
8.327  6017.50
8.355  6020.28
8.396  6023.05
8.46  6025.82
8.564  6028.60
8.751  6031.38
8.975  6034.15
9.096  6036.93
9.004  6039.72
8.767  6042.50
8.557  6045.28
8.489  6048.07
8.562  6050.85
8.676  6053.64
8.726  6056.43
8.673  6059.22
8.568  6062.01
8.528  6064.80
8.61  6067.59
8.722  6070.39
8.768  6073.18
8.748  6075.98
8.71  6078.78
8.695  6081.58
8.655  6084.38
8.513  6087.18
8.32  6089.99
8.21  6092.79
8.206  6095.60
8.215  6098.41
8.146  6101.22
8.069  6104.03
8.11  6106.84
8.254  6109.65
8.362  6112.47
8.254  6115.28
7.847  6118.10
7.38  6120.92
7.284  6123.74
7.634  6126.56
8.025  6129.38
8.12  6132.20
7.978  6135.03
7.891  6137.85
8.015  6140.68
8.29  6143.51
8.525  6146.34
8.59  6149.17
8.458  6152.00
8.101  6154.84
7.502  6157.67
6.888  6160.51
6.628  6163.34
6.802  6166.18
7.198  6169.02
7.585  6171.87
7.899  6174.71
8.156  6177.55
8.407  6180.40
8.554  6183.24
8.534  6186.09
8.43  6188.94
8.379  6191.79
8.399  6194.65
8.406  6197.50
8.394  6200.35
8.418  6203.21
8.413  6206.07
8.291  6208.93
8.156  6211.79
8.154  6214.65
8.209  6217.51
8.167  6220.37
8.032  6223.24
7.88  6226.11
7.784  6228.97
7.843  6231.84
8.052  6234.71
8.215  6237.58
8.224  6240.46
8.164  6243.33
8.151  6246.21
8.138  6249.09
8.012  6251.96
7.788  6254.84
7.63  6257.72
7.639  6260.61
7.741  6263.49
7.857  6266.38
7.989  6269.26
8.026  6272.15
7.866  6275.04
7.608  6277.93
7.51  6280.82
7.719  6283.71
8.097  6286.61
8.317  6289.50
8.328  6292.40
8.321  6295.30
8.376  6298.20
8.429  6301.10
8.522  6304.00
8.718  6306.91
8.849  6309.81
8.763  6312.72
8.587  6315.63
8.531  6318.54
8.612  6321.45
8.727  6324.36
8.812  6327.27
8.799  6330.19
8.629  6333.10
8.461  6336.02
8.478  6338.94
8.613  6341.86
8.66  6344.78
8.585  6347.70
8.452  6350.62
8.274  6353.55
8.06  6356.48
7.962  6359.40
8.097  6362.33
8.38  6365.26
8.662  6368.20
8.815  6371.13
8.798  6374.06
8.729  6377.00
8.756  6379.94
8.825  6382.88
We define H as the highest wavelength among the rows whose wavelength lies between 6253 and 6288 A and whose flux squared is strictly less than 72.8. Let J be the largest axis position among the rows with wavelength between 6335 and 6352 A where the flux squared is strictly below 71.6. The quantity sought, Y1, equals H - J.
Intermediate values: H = 6286.61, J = 6350.62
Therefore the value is -64.0 A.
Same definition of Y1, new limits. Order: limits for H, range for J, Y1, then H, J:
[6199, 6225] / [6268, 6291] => -66.3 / 6223.24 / 6289.50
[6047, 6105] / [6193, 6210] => -104.9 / 6104.03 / 6208.93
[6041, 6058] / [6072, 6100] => -50.3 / 6048.07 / 6098.41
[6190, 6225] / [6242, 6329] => -77.9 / 6223.24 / 6301.10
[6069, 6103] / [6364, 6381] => -264.0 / 6101.22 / 6365.26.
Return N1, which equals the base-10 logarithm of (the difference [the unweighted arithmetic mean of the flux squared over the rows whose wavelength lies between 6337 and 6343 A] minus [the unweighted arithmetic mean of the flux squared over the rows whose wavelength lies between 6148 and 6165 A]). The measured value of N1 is 1.1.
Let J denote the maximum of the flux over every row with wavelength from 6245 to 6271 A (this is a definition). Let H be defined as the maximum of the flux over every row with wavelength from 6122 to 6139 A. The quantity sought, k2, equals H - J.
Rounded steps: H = 8.12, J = 8.151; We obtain -0.03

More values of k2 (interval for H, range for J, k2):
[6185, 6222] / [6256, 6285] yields 0.51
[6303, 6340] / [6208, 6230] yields 0.56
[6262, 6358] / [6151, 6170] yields 0.39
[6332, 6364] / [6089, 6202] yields 0.07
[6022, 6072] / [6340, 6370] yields 0.43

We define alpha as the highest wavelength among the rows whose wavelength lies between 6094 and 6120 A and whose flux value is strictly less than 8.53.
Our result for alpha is 6118.10 A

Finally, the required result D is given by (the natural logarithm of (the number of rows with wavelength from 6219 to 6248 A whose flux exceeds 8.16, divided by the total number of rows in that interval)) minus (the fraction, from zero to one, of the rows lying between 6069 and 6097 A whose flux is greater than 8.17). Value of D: -1.9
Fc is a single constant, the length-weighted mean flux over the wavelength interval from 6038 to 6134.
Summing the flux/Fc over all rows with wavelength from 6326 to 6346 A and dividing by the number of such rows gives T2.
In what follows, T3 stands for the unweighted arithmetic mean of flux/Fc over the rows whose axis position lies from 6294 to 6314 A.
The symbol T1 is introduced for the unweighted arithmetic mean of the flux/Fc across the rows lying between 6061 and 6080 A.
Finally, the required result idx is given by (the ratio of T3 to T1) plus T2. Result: 2.02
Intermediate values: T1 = 1.04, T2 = 1.03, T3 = 1.02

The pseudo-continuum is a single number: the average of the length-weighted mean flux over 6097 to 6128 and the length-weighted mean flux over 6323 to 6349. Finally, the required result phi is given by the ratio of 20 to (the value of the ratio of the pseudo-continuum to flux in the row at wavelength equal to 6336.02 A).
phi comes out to 20.4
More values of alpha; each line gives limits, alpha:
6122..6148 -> 6146.34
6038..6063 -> 6048.07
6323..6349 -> 6338.94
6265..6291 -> 6289.50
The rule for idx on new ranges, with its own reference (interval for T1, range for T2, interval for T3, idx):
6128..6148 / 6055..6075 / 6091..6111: 2.04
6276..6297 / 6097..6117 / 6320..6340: 2.06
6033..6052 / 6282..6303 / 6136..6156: 1.93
